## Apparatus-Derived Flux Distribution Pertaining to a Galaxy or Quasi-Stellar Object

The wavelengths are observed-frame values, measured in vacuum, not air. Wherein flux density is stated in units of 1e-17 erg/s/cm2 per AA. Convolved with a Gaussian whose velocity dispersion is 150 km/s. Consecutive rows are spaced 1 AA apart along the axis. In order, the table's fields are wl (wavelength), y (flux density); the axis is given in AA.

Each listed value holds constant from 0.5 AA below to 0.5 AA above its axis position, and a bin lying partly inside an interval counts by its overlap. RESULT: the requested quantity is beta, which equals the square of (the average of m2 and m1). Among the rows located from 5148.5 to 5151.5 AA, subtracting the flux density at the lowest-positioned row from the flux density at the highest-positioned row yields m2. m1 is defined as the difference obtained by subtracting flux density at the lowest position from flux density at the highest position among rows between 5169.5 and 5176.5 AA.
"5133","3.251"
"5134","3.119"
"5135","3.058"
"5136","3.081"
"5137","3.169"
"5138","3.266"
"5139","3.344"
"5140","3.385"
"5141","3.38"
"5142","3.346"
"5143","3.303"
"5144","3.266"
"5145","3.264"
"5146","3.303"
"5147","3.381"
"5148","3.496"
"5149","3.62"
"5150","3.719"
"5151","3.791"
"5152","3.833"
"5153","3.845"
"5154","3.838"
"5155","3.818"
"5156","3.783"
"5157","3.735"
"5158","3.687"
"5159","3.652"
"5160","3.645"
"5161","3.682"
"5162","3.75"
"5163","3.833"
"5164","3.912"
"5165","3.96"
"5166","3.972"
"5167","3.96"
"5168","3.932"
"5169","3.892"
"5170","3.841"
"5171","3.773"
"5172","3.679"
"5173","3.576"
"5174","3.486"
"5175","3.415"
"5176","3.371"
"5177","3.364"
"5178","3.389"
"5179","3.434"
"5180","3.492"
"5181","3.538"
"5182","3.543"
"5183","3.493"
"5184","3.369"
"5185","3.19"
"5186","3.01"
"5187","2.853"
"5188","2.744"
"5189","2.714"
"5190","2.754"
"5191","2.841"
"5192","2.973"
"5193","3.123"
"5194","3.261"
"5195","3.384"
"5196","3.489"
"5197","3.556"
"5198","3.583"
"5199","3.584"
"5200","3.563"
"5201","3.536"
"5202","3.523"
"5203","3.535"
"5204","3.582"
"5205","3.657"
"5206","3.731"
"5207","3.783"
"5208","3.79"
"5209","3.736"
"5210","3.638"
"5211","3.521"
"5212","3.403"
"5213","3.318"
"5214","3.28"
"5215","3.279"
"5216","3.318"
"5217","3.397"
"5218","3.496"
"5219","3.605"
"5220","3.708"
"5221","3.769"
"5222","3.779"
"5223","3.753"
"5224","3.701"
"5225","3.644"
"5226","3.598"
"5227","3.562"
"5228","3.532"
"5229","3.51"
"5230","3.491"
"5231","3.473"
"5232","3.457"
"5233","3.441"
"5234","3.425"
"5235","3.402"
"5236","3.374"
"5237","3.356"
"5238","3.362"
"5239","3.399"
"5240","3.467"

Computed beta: 0.02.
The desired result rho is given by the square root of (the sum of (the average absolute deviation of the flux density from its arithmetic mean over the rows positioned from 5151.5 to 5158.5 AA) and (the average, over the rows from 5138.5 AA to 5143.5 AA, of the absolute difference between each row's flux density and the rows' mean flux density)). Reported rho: 0.27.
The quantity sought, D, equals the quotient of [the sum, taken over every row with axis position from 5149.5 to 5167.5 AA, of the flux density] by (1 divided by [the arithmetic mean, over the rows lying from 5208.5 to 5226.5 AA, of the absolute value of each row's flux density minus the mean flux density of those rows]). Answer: 10.7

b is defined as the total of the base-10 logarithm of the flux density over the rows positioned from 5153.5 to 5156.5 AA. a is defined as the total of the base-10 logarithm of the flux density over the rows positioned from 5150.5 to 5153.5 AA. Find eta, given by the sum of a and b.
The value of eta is 3.491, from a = 1.75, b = 1.74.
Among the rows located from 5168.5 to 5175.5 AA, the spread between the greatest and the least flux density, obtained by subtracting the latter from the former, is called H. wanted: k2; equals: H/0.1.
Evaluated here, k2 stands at 4.8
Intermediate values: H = 0.48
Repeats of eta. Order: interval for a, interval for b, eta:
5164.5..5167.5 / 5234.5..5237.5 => 3.380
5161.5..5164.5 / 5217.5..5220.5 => 3.420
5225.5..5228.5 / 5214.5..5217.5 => 3.223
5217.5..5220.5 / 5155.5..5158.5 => 3.386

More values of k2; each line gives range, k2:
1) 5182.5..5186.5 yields 4.8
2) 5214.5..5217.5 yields 1.2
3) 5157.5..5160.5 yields 0.4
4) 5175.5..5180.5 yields 1.3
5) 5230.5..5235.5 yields 0.7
